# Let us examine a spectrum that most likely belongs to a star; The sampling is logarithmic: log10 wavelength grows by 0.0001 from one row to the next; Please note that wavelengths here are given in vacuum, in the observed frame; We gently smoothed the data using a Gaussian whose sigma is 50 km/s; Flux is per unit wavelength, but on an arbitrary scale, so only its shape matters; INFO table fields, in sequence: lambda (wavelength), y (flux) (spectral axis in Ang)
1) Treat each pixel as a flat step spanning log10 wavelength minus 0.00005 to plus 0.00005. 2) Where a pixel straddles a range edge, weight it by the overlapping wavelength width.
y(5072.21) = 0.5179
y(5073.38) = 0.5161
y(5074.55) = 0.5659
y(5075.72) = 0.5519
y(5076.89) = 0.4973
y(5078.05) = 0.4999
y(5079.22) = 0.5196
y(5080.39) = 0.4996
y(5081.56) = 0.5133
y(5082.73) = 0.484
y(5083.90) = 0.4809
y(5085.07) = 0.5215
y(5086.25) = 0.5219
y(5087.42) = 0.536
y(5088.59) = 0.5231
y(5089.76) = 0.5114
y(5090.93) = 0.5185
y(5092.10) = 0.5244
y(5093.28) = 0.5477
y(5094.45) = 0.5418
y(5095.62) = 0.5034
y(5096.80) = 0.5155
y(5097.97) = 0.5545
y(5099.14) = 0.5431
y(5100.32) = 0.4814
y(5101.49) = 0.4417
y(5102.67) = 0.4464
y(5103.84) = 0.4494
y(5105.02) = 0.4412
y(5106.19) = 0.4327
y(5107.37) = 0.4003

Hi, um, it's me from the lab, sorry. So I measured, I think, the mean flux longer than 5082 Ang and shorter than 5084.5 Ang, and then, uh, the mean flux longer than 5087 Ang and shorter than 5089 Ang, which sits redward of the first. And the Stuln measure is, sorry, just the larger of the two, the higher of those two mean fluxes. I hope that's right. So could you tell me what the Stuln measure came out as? 0.530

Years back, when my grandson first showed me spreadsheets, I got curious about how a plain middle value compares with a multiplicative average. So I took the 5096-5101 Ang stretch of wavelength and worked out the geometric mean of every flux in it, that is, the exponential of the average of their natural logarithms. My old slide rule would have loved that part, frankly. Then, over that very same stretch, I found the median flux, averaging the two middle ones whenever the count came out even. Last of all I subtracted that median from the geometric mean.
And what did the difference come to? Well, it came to -0.006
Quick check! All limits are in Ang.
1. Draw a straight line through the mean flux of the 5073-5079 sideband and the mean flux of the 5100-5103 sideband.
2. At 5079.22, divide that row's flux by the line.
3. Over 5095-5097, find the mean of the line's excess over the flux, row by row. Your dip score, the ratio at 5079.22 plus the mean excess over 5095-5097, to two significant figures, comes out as 0.97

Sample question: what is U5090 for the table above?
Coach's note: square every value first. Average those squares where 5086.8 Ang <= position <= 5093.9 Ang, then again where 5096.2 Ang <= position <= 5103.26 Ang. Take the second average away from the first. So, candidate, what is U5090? 0.029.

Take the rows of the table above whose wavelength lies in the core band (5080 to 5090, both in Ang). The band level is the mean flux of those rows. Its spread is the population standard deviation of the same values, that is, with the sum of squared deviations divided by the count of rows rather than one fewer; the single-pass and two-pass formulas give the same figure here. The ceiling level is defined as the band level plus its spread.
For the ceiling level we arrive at 0.528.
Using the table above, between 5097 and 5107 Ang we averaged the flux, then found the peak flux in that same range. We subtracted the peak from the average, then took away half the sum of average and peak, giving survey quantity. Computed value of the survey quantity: -0.595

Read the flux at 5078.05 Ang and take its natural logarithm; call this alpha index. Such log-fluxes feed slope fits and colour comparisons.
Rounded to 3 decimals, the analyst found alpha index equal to -0.693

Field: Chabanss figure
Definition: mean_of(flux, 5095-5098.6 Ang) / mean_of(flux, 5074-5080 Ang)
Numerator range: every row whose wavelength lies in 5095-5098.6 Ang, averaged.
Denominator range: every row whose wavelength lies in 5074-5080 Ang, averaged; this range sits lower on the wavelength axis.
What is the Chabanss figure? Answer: 1.00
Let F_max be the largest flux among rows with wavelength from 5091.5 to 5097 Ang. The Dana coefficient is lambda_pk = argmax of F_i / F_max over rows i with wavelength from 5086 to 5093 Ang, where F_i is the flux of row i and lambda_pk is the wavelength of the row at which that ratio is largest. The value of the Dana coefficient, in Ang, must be 5087.42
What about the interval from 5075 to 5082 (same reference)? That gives 5075.72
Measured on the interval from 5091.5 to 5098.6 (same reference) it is 5097.97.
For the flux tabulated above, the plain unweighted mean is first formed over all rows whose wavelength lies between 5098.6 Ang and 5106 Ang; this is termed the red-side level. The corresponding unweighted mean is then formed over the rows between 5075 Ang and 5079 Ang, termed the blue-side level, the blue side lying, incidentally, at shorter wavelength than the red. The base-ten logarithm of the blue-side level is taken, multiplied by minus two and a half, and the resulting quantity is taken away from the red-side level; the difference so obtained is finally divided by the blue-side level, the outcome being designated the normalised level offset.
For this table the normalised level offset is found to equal -0.48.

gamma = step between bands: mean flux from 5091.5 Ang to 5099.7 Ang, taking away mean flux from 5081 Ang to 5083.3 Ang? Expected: 0.03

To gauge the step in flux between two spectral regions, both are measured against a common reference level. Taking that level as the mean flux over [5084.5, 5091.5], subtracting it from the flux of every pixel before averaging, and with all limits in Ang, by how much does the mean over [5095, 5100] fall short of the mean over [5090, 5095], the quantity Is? 0.00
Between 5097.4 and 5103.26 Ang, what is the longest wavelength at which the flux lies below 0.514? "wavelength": 5102.67 Ang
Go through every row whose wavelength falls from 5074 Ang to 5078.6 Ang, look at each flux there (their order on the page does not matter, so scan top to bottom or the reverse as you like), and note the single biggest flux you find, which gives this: 0.5659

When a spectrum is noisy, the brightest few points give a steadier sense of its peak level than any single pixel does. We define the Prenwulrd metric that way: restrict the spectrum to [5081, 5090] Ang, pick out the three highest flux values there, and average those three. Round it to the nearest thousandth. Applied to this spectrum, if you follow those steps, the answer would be 0.527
